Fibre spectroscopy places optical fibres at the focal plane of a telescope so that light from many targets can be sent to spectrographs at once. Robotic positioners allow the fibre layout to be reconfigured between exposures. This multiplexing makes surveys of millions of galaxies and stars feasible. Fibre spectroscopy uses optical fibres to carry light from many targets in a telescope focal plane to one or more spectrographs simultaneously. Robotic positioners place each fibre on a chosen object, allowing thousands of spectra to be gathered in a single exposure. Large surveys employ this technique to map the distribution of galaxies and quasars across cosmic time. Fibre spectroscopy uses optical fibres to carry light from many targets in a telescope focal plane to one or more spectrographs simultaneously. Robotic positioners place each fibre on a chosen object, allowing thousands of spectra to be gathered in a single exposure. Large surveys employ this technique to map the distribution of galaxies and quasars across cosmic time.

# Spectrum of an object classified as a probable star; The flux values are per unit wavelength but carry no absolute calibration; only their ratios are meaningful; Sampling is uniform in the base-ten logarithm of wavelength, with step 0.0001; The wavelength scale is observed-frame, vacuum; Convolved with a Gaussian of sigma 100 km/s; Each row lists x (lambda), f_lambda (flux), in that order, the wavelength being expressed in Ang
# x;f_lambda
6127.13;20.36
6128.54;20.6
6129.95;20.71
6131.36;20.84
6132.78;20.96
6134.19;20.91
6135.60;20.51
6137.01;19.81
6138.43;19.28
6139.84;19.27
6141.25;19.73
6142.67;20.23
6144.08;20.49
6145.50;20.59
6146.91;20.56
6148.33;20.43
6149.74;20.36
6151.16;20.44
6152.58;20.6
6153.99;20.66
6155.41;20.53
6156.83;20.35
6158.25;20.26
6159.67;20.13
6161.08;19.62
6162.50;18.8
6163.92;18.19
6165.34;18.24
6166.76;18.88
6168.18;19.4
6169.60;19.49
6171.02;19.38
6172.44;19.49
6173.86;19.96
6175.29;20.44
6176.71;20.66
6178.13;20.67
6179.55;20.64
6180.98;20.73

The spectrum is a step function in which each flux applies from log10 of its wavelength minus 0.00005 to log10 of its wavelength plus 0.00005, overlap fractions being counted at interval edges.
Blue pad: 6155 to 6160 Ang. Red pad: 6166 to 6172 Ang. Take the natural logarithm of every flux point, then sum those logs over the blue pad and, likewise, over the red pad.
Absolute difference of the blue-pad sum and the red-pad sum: 0.21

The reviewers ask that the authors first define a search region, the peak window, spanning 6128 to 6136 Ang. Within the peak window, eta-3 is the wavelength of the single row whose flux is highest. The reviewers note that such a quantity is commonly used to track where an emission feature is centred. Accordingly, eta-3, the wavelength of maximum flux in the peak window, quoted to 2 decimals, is 6132.78 Ang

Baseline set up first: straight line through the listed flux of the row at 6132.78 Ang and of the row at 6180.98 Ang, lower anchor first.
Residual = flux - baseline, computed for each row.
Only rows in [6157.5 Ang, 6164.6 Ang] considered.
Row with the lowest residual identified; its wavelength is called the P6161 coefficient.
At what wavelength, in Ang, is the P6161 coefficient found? 6163.92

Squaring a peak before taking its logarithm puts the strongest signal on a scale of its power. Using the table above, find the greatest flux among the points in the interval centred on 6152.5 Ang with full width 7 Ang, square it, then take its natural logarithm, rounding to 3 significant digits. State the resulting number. 6.06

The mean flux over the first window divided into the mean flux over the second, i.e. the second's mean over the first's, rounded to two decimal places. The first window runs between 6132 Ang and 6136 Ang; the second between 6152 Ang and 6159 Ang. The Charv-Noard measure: 0.98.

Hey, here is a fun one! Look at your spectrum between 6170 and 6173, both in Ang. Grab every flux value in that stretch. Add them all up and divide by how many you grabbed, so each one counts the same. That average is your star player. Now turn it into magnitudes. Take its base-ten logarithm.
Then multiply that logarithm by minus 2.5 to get -3.22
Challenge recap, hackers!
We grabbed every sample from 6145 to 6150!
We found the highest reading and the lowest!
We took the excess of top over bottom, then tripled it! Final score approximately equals 1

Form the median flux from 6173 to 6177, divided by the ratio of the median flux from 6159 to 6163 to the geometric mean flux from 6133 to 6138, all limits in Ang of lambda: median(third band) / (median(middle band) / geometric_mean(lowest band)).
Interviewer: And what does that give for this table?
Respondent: 21.3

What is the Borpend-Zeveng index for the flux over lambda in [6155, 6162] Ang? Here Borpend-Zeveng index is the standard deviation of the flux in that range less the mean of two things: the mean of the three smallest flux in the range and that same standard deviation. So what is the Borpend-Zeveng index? -9.8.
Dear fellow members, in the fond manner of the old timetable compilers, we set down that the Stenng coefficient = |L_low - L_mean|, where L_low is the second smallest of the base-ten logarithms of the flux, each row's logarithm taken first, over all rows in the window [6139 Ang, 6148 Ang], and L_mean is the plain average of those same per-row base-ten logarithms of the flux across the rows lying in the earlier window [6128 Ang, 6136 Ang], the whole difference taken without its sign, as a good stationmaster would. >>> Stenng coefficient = 0.022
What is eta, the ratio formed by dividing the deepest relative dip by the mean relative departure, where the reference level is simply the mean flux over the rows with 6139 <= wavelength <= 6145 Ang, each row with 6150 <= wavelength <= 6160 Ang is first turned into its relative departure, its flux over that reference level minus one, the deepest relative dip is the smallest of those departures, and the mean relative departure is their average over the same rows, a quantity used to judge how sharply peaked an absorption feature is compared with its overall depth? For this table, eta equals 0.4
